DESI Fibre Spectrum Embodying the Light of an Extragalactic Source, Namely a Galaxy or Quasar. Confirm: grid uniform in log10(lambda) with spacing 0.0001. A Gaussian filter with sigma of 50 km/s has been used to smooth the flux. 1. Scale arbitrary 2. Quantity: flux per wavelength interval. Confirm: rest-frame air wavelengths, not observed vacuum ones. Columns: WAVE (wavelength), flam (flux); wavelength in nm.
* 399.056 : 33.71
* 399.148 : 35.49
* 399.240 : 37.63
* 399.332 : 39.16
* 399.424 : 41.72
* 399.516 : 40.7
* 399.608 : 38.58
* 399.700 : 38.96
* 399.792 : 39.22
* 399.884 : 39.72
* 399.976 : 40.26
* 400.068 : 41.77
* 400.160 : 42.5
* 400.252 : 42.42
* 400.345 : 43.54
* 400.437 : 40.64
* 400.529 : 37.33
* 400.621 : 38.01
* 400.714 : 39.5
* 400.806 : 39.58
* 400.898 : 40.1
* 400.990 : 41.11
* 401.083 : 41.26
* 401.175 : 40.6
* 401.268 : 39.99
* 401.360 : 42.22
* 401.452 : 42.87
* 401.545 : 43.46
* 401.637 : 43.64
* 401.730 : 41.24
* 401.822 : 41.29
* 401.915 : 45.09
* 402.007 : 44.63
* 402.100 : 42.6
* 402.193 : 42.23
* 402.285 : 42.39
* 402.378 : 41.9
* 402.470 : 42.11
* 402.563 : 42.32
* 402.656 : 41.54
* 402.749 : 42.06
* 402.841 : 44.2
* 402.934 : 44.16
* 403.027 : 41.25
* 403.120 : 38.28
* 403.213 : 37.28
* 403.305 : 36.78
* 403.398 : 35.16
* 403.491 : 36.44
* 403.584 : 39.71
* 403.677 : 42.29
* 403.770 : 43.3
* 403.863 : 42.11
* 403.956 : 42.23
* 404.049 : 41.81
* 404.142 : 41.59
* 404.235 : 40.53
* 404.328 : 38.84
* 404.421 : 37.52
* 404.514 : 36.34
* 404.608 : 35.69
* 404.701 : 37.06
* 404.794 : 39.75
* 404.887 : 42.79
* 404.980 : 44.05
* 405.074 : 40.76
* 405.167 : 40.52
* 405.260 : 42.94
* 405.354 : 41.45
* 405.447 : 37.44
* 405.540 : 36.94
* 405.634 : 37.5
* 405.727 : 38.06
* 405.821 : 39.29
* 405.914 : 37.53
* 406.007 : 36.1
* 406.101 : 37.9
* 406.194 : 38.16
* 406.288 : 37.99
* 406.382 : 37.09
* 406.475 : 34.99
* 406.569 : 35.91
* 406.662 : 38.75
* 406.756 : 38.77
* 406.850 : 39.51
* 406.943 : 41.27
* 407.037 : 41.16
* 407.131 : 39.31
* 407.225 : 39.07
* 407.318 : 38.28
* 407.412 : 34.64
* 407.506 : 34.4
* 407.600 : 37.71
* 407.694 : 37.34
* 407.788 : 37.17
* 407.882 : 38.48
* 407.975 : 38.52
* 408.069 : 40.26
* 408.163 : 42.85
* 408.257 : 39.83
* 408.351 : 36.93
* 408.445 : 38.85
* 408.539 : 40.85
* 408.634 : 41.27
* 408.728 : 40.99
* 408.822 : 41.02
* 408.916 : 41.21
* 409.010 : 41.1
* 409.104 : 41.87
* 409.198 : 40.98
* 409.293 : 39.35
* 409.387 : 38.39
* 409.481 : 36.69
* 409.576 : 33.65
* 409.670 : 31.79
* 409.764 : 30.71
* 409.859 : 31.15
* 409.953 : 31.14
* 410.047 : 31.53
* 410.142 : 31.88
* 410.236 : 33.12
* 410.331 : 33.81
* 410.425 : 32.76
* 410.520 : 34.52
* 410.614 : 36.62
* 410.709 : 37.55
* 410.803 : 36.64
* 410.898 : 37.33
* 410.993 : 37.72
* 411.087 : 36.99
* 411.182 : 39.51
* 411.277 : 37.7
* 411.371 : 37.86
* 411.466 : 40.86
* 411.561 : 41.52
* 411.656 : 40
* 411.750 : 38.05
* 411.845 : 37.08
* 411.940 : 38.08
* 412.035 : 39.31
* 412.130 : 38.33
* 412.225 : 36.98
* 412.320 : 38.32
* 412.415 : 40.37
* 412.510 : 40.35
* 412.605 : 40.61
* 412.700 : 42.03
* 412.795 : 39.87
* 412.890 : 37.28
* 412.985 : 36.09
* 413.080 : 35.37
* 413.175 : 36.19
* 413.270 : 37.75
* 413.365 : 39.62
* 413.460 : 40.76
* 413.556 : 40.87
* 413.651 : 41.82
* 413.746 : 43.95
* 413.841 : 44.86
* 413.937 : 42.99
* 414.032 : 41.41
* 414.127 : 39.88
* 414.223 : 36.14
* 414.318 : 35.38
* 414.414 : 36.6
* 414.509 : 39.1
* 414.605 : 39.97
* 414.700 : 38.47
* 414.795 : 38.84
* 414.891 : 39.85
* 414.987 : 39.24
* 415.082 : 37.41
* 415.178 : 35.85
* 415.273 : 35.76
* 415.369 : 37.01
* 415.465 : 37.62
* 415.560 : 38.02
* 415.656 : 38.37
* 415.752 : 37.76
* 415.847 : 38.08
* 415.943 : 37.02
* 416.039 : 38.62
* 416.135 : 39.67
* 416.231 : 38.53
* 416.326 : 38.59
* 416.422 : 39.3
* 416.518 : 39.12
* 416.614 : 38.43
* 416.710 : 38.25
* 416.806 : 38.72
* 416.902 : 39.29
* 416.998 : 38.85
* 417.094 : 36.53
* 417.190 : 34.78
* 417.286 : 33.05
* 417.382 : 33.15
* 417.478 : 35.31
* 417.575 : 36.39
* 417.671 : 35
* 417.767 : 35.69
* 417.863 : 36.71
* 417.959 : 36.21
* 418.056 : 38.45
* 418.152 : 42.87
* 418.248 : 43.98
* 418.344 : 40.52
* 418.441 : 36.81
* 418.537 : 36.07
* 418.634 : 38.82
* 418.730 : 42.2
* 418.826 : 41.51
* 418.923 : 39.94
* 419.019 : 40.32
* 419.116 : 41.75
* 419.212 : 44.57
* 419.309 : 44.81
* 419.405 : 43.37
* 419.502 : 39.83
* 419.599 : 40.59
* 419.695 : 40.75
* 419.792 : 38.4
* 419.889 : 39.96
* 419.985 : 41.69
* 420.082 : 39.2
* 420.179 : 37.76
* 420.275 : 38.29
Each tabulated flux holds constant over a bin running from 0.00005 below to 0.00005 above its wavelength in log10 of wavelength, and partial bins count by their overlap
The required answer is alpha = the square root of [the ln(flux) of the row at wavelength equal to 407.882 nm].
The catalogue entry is 1.911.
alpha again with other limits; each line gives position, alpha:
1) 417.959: 1.895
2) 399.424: 1.932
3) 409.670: 1.860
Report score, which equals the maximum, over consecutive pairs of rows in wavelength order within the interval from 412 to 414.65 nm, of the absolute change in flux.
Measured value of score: 3.7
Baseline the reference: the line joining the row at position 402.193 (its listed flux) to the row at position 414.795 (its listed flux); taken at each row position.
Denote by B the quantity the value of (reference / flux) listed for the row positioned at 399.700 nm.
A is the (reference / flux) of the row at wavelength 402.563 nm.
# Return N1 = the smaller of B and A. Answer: 1.00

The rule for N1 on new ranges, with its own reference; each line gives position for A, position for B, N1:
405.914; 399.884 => 1.08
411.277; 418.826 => 0.91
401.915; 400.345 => 0.94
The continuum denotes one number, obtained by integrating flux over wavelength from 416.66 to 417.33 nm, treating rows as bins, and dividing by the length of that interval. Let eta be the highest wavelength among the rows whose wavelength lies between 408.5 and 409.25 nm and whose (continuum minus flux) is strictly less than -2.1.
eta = 409.198 nm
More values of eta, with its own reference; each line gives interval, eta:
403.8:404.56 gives 404.235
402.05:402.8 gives 402.749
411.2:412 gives 411.656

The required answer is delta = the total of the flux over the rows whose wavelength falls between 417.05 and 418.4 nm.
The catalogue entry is 519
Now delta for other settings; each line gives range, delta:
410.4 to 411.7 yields 528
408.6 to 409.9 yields 530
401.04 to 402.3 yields 594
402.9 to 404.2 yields 562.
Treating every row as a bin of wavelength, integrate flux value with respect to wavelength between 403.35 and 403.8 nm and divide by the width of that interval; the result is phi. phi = 39.2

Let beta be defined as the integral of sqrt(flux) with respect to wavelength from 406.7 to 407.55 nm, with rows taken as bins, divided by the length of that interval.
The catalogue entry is 6.2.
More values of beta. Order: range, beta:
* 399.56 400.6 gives 6.4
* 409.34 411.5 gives 5.9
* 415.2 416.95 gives 6.2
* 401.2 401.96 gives 6.5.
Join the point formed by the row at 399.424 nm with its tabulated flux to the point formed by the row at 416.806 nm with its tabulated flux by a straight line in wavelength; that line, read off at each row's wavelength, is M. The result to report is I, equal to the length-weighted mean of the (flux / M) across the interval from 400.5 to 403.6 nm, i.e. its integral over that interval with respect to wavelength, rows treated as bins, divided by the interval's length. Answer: 0.99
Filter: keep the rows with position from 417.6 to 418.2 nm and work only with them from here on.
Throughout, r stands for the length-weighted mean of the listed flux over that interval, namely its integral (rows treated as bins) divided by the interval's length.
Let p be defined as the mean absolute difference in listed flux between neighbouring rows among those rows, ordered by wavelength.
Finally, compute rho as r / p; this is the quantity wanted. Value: 21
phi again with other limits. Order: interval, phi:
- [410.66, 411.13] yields 37.2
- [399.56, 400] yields 39.3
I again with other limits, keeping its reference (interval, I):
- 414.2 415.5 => 0.96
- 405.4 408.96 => 0.95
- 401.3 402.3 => 1.04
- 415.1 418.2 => 0.97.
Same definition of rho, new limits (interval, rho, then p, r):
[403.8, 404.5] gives 50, 0.8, 41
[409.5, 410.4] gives 43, 0.8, 32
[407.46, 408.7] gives 24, 1.6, 39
